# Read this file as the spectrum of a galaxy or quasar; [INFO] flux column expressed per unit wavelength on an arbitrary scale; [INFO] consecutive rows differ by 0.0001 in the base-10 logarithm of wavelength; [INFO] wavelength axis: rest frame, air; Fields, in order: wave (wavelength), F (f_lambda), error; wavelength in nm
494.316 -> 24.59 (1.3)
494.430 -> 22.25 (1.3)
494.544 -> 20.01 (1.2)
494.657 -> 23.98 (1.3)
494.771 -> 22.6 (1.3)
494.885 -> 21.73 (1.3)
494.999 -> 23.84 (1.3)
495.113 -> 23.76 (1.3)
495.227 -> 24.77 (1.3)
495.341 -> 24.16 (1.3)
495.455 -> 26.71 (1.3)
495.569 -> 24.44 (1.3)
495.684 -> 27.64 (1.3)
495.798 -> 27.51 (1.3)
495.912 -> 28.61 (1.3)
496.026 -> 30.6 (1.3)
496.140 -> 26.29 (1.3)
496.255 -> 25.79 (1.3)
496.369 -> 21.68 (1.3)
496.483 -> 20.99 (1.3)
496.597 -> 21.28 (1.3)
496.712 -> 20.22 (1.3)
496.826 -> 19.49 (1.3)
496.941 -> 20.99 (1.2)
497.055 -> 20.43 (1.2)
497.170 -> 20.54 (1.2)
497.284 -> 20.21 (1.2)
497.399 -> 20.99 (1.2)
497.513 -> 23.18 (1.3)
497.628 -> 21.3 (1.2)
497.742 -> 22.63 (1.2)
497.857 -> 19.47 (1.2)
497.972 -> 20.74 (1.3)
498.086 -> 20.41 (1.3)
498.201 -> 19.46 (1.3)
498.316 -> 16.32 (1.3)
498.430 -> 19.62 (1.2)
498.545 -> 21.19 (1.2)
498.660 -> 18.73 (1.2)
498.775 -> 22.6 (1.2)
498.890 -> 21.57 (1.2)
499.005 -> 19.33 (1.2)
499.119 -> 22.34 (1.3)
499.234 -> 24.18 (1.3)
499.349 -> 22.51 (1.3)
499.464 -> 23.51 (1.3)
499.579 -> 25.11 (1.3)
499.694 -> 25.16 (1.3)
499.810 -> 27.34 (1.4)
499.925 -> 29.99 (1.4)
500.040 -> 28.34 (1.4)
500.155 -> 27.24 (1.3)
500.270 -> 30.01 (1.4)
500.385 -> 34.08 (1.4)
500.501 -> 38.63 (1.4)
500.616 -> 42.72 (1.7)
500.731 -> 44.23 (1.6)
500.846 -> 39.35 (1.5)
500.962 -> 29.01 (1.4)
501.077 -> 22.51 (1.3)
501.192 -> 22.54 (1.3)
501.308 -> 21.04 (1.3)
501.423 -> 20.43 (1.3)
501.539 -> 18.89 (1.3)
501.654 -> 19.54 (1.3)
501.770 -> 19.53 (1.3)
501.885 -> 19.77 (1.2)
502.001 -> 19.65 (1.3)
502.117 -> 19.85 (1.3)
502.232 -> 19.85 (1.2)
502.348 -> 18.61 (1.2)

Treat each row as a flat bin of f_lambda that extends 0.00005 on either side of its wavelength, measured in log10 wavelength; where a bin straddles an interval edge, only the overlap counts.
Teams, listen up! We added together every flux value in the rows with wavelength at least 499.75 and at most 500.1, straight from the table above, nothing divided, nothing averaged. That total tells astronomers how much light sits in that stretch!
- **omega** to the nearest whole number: 86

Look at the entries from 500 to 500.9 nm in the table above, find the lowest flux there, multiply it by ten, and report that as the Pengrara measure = 272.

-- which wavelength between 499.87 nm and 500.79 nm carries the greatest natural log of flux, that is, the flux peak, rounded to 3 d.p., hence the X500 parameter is 500.731 nm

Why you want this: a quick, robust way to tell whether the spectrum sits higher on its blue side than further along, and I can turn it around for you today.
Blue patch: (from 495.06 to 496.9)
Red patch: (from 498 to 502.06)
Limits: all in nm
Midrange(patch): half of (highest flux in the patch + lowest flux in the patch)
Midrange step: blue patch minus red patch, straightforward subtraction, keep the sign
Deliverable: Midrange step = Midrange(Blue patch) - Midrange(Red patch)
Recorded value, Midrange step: -5.2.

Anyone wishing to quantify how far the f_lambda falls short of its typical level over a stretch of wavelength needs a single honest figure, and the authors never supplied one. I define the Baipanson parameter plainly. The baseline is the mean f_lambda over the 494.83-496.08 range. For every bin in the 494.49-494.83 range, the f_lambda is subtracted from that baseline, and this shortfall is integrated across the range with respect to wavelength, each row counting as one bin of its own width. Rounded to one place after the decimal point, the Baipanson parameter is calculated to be 1.2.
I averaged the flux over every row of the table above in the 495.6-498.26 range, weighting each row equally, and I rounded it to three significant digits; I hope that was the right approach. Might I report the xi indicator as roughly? 22.6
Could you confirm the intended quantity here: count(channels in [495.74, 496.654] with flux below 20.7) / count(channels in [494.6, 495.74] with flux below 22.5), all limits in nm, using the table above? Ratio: 0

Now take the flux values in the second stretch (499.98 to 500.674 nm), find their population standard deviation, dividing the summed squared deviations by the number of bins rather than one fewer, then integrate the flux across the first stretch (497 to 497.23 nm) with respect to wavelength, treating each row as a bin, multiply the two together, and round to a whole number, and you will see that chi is 26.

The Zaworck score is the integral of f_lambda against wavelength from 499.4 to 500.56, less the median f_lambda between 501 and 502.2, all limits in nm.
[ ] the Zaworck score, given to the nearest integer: 14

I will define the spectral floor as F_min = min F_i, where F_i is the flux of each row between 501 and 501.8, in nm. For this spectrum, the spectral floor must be 18.89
